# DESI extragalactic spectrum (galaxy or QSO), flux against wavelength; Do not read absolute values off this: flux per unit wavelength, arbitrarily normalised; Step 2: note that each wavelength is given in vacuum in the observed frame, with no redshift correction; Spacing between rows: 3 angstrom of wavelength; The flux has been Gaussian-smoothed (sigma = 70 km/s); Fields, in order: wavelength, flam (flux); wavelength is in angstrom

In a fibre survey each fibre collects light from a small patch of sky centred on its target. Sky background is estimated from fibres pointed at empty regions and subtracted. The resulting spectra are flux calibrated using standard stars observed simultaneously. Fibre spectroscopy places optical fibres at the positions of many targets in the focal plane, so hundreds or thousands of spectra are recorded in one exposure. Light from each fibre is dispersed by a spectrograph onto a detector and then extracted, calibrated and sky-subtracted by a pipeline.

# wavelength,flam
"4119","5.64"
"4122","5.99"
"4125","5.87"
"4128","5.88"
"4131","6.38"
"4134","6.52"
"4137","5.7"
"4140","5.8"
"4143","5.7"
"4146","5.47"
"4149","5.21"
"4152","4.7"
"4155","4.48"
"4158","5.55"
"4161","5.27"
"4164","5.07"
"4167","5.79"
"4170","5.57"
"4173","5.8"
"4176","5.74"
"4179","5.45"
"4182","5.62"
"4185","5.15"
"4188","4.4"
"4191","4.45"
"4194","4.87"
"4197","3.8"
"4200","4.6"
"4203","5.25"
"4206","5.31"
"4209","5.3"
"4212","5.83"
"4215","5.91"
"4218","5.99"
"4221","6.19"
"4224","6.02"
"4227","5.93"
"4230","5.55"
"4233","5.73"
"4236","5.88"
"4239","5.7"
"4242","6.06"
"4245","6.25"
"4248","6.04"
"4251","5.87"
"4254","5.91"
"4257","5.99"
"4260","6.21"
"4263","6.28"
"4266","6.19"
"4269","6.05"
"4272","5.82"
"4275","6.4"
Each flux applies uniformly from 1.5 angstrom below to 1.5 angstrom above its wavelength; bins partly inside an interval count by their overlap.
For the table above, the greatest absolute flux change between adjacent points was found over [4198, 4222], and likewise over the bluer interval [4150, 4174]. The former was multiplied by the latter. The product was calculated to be 0.70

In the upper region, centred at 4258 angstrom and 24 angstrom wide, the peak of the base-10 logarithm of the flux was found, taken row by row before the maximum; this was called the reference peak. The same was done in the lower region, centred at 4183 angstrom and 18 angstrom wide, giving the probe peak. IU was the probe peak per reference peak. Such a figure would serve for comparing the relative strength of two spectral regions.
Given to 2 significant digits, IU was 0.95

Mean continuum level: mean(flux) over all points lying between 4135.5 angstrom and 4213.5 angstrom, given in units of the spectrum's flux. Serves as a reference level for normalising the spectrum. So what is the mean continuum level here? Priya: 5.23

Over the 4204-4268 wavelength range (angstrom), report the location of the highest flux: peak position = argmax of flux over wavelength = 4263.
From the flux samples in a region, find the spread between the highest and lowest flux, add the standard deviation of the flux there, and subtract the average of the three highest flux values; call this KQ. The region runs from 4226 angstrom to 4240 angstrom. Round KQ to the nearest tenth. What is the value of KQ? -5.3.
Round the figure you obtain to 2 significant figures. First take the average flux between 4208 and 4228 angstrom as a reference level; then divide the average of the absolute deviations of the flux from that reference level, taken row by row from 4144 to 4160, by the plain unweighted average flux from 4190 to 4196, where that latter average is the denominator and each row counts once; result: 0.17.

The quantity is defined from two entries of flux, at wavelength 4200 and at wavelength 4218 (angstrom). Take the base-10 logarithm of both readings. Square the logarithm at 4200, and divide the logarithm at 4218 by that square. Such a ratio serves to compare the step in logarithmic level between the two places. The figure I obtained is 1.8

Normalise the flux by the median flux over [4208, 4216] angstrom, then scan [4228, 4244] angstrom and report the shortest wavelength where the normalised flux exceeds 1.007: 4236 angstrom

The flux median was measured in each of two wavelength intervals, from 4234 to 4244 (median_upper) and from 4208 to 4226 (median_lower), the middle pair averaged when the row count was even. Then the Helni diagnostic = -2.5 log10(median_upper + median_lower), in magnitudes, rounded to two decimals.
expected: -2.68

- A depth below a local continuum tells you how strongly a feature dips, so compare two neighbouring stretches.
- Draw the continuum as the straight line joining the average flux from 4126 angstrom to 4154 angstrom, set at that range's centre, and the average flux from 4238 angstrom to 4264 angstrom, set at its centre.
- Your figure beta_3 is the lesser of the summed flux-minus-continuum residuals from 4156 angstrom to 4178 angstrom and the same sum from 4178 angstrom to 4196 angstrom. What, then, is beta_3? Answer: -5.1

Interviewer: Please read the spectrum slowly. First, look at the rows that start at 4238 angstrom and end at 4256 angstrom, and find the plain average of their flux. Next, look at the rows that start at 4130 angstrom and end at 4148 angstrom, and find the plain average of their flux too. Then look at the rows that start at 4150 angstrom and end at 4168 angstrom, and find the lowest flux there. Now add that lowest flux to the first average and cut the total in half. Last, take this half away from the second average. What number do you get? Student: 0.7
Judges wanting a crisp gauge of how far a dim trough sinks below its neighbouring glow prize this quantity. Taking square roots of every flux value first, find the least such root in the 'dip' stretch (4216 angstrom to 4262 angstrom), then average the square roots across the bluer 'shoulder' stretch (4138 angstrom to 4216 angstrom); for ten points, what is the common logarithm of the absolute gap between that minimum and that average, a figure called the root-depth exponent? -1.1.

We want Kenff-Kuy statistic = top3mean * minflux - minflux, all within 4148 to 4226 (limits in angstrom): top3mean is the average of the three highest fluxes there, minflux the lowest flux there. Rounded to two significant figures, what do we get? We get 19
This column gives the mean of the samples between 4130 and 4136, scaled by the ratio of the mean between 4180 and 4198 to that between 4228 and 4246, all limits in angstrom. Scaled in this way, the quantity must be 5.2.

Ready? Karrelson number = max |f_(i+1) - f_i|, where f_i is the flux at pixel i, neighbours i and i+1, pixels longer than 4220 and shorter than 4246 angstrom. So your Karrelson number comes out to 0.38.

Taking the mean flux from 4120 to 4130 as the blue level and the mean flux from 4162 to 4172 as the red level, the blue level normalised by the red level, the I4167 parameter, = 1.08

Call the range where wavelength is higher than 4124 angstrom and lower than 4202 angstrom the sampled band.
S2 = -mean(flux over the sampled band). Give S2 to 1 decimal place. -5.3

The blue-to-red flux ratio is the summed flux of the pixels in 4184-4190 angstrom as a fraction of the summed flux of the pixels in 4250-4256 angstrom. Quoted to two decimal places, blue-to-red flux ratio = 0.81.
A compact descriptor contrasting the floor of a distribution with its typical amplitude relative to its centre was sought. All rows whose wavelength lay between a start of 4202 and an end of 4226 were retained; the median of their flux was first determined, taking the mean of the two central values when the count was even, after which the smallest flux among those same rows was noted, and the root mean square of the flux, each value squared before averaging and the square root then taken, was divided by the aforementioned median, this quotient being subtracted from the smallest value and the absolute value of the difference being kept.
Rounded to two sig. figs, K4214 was 4.3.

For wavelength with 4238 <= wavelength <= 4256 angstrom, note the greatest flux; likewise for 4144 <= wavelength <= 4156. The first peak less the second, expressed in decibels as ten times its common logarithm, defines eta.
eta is -1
